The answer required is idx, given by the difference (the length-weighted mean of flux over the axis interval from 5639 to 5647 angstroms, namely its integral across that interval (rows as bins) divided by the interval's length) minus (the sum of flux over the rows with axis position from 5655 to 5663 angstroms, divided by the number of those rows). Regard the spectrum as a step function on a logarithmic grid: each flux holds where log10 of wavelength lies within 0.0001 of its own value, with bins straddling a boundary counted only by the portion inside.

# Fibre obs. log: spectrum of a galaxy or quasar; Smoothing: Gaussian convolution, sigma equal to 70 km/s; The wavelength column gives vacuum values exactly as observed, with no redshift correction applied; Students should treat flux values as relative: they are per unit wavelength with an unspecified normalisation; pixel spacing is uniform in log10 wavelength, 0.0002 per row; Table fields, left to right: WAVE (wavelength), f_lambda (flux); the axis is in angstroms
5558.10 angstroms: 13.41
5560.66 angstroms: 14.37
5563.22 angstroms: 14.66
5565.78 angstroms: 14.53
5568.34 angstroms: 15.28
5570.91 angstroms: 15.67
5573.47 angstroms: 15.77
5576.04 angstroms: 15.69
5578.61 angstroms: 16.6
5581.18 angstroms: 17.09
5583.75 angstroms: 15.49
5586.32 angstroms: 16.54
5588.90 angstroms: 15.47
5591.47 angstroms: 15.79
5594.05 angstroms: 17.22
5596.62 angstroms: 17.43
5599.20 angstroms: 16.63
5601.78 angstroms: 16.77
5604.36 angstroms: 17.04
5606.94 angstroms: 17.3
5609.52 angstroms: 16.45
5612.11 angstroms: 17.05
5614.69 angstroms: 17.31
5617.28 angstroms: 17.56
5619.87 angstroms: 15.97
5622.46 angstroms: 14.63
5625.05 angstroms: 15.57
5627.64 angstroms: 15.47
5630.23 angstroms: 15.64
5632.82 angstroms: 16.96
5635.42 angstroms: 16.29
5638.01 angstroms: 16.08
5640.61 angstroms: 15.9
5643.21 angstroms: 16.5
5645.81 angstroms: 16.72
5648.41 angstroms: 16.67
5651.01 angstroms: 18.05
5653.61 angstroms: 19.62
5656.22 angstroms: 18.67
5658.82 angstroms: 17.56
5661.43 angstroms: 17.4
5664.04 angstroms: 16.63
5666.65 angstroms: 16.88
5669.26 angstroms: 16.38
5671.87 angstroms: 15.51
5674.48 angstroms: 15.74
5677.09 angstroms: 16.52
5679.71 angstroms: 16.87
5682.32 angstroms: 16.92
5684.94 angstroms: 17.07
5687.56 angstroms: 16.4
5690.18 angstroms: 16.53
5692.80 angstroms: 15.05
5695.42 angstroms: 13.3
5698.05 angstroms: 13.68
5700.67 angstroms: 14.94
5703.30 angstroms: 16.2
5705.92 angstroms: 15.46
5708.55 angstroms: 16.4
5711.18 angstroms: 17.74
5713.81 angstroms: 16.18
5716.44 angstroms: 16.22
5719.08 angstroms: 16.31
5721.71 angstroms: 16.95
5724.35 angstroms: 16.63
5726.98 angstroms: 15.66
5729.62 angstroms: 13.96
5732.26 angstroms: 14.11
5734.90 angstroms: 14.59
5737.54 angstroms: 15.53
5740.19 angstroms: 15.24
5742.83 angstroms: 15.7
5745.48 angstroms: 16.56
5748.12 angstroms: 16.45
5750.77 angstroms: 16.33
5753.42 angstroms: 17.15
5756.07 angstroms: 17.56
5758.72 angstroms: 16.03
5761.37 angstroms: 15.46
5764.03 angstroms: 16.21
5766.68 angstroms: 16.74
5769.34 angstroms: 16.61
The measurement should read -1.5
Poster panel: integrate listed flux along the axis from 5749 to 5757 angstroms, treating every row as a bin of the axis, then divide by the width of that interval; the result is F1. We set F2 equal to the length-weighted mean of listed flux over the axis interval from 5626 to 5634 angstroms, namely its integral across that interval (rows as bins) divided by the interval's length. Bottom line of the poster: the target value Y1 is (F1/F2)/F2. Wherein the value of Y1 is 0.066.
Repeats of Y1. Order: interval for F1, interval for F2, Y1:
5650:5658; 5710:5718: 0.067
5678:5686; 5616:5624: 0.066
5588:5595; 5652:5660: 0.047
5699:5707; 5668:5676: 0.061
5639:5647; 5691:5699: 0.081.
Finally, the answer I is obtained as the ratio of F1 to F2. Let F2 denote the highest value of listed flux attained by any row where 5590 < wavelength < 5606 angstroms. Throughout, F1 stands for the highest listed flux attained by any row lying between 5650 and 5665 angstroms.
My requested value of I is 1.13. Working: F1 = 19.62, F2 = 17.43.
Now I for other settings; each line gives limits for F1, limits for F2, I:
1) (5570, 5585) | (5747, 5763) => 0.97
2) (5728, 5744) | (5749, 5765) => 0.89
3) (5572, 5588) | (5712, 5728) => 1.01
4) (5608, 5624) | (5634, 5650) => 1.05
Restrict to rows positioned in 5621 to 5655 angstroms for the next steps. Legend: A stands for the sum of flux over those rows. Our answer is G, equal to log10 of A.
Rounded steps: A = 214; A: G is 2.33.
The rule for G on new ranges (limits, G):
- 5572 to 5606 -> 2.33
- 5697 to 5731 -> 2.31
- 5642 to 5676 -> 2.35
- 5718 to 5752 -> 2.31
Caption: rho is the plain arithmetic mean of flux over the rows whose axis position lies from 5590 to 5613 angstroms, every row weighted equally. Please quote 16.9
